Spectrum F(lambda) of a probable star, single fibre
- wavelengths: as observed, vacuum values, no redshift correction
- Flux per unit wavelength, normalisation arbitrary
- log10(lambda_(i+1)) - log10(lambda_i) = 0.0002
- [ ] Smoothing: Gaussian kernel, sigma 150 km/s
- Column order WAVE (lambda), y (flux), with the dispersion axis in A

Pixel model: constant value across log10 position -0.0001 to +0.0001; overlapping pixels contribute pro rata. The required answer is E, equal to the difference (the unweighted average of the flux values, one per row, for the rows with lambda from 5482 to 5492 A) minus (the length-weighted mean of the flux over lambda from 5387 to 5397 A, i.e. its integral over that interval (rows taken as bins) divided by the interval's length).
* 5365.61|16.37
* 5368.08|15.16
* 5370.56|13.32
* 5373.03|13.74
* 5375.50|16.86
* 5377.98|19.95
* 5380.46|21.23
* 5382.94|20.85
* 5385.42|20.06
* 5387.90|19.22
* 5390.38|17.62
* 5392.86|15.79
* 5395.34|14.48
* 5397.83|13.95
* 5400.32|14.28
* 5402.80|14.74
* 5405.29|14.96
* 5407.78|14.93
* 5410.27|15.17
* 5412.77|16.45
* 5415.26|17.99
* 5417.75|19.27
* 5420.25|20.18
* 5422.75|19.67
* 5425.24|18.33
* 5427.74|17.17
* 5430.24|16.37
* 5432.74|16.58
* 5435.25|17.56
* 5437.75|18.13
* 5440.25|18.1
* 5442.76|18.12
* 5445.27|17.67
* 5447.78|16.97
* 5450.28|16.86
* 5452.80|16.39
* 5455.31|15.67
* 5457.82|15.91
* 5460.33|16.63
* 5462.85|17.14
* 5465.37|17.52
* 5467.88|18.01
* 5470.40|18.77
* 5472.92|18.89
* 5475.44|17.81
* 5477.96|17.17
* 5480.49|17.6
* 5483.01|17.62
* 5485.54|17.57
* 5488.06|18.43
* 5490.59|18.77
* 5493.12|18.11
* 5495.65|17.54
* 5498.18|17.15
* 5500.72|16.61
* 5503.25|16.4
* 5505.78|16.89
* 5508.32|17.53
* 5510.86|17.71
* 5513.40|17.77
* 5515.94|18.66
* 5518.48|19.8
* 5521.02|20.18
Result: 2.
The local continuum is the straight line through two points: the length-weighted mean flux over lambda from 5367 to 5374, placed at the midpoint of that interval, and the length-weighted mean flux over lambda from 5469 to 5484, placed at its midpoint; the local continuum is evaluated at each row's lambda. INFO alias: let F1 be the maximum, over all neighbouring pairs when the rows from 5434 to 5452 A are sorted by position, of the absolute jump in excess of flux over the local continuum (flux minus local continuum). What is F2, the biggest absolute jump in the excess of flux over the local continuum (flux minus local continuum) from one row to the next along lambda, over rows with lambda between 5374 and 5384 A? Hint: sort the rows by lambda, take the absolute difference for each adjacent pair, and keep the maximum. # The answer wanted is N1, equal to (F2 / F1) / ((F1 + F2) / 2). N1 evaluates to 2.0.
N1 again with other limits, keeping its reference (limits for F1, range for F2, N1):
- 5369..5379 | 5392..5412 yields 0.2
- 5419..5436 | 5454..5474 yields 0.4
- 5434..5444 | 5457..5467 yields 2.4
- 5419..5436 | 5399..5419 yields 0.7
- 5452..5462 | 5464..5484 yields 1.5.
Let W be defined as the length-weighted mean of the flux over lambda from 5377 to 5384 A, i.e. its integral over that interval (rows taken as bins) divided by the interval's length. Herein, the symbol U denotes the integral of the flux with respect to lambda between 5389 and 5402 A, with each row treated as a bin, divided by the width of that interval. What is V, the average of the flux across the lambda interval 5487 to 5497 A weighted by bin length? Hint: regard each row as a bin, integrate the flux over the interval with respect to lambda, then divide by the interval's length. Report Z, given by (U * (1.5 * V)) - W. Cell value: 396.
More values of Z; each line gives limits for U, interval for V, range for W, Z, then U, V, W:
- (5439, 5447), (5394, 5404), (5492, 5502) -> 369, 17.9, 14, 17.3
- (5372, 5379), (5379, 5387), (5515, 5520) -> 502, 16.8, 21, 19.3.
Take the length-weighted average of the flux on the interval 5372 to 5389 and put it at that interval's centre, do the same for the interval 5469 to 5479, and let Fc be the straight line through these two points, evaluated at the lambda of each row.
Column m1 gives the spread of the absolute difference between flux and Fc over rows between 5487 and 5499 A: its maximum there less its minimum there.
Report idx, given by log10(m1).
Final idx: -0.11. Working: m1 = 0.8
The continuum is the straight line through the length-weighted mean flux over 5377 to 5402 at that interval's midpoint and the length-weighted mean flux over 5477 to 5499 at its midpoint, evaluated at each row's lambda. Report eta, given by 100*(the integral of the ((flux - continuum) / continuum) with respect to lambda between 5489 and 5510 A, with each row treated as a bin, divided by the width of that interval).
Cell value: -2.3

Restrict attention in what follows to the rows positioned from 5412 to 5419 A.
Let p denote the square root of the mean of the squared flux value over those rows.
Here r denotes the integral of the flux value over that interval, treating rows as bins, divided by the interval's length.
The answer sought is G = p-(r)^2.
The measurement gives -307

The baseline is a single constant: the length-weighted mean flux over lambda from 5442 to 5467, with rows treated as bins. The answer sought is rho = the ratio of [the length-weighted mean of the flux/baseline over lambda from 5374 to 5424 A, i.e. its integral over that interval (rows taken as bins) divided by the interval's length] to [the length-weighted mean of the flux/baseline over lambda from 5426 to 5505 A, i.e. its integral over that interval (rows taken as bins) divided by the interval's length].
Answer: 1.00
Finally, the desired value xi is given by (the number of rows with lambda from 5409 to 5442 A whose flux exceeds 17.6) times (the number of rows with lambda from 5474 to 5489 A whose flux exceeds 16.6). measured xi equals 42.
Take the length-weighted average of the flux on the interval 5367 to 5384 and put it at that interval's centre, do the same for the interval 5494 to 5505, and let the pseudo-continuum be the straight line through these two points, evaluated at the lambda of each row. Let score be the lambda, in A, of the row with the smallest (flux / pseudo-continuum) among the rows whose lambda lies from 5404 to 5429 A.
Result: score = 5407.78 A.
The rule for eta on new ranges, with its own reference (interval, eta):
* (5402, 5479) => -2.6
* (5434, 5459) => -3.4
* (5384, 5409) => -9.3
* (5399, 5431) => -4.6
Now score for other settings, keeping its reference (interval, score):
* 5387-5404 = 5397.83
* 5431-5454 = 5452.80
